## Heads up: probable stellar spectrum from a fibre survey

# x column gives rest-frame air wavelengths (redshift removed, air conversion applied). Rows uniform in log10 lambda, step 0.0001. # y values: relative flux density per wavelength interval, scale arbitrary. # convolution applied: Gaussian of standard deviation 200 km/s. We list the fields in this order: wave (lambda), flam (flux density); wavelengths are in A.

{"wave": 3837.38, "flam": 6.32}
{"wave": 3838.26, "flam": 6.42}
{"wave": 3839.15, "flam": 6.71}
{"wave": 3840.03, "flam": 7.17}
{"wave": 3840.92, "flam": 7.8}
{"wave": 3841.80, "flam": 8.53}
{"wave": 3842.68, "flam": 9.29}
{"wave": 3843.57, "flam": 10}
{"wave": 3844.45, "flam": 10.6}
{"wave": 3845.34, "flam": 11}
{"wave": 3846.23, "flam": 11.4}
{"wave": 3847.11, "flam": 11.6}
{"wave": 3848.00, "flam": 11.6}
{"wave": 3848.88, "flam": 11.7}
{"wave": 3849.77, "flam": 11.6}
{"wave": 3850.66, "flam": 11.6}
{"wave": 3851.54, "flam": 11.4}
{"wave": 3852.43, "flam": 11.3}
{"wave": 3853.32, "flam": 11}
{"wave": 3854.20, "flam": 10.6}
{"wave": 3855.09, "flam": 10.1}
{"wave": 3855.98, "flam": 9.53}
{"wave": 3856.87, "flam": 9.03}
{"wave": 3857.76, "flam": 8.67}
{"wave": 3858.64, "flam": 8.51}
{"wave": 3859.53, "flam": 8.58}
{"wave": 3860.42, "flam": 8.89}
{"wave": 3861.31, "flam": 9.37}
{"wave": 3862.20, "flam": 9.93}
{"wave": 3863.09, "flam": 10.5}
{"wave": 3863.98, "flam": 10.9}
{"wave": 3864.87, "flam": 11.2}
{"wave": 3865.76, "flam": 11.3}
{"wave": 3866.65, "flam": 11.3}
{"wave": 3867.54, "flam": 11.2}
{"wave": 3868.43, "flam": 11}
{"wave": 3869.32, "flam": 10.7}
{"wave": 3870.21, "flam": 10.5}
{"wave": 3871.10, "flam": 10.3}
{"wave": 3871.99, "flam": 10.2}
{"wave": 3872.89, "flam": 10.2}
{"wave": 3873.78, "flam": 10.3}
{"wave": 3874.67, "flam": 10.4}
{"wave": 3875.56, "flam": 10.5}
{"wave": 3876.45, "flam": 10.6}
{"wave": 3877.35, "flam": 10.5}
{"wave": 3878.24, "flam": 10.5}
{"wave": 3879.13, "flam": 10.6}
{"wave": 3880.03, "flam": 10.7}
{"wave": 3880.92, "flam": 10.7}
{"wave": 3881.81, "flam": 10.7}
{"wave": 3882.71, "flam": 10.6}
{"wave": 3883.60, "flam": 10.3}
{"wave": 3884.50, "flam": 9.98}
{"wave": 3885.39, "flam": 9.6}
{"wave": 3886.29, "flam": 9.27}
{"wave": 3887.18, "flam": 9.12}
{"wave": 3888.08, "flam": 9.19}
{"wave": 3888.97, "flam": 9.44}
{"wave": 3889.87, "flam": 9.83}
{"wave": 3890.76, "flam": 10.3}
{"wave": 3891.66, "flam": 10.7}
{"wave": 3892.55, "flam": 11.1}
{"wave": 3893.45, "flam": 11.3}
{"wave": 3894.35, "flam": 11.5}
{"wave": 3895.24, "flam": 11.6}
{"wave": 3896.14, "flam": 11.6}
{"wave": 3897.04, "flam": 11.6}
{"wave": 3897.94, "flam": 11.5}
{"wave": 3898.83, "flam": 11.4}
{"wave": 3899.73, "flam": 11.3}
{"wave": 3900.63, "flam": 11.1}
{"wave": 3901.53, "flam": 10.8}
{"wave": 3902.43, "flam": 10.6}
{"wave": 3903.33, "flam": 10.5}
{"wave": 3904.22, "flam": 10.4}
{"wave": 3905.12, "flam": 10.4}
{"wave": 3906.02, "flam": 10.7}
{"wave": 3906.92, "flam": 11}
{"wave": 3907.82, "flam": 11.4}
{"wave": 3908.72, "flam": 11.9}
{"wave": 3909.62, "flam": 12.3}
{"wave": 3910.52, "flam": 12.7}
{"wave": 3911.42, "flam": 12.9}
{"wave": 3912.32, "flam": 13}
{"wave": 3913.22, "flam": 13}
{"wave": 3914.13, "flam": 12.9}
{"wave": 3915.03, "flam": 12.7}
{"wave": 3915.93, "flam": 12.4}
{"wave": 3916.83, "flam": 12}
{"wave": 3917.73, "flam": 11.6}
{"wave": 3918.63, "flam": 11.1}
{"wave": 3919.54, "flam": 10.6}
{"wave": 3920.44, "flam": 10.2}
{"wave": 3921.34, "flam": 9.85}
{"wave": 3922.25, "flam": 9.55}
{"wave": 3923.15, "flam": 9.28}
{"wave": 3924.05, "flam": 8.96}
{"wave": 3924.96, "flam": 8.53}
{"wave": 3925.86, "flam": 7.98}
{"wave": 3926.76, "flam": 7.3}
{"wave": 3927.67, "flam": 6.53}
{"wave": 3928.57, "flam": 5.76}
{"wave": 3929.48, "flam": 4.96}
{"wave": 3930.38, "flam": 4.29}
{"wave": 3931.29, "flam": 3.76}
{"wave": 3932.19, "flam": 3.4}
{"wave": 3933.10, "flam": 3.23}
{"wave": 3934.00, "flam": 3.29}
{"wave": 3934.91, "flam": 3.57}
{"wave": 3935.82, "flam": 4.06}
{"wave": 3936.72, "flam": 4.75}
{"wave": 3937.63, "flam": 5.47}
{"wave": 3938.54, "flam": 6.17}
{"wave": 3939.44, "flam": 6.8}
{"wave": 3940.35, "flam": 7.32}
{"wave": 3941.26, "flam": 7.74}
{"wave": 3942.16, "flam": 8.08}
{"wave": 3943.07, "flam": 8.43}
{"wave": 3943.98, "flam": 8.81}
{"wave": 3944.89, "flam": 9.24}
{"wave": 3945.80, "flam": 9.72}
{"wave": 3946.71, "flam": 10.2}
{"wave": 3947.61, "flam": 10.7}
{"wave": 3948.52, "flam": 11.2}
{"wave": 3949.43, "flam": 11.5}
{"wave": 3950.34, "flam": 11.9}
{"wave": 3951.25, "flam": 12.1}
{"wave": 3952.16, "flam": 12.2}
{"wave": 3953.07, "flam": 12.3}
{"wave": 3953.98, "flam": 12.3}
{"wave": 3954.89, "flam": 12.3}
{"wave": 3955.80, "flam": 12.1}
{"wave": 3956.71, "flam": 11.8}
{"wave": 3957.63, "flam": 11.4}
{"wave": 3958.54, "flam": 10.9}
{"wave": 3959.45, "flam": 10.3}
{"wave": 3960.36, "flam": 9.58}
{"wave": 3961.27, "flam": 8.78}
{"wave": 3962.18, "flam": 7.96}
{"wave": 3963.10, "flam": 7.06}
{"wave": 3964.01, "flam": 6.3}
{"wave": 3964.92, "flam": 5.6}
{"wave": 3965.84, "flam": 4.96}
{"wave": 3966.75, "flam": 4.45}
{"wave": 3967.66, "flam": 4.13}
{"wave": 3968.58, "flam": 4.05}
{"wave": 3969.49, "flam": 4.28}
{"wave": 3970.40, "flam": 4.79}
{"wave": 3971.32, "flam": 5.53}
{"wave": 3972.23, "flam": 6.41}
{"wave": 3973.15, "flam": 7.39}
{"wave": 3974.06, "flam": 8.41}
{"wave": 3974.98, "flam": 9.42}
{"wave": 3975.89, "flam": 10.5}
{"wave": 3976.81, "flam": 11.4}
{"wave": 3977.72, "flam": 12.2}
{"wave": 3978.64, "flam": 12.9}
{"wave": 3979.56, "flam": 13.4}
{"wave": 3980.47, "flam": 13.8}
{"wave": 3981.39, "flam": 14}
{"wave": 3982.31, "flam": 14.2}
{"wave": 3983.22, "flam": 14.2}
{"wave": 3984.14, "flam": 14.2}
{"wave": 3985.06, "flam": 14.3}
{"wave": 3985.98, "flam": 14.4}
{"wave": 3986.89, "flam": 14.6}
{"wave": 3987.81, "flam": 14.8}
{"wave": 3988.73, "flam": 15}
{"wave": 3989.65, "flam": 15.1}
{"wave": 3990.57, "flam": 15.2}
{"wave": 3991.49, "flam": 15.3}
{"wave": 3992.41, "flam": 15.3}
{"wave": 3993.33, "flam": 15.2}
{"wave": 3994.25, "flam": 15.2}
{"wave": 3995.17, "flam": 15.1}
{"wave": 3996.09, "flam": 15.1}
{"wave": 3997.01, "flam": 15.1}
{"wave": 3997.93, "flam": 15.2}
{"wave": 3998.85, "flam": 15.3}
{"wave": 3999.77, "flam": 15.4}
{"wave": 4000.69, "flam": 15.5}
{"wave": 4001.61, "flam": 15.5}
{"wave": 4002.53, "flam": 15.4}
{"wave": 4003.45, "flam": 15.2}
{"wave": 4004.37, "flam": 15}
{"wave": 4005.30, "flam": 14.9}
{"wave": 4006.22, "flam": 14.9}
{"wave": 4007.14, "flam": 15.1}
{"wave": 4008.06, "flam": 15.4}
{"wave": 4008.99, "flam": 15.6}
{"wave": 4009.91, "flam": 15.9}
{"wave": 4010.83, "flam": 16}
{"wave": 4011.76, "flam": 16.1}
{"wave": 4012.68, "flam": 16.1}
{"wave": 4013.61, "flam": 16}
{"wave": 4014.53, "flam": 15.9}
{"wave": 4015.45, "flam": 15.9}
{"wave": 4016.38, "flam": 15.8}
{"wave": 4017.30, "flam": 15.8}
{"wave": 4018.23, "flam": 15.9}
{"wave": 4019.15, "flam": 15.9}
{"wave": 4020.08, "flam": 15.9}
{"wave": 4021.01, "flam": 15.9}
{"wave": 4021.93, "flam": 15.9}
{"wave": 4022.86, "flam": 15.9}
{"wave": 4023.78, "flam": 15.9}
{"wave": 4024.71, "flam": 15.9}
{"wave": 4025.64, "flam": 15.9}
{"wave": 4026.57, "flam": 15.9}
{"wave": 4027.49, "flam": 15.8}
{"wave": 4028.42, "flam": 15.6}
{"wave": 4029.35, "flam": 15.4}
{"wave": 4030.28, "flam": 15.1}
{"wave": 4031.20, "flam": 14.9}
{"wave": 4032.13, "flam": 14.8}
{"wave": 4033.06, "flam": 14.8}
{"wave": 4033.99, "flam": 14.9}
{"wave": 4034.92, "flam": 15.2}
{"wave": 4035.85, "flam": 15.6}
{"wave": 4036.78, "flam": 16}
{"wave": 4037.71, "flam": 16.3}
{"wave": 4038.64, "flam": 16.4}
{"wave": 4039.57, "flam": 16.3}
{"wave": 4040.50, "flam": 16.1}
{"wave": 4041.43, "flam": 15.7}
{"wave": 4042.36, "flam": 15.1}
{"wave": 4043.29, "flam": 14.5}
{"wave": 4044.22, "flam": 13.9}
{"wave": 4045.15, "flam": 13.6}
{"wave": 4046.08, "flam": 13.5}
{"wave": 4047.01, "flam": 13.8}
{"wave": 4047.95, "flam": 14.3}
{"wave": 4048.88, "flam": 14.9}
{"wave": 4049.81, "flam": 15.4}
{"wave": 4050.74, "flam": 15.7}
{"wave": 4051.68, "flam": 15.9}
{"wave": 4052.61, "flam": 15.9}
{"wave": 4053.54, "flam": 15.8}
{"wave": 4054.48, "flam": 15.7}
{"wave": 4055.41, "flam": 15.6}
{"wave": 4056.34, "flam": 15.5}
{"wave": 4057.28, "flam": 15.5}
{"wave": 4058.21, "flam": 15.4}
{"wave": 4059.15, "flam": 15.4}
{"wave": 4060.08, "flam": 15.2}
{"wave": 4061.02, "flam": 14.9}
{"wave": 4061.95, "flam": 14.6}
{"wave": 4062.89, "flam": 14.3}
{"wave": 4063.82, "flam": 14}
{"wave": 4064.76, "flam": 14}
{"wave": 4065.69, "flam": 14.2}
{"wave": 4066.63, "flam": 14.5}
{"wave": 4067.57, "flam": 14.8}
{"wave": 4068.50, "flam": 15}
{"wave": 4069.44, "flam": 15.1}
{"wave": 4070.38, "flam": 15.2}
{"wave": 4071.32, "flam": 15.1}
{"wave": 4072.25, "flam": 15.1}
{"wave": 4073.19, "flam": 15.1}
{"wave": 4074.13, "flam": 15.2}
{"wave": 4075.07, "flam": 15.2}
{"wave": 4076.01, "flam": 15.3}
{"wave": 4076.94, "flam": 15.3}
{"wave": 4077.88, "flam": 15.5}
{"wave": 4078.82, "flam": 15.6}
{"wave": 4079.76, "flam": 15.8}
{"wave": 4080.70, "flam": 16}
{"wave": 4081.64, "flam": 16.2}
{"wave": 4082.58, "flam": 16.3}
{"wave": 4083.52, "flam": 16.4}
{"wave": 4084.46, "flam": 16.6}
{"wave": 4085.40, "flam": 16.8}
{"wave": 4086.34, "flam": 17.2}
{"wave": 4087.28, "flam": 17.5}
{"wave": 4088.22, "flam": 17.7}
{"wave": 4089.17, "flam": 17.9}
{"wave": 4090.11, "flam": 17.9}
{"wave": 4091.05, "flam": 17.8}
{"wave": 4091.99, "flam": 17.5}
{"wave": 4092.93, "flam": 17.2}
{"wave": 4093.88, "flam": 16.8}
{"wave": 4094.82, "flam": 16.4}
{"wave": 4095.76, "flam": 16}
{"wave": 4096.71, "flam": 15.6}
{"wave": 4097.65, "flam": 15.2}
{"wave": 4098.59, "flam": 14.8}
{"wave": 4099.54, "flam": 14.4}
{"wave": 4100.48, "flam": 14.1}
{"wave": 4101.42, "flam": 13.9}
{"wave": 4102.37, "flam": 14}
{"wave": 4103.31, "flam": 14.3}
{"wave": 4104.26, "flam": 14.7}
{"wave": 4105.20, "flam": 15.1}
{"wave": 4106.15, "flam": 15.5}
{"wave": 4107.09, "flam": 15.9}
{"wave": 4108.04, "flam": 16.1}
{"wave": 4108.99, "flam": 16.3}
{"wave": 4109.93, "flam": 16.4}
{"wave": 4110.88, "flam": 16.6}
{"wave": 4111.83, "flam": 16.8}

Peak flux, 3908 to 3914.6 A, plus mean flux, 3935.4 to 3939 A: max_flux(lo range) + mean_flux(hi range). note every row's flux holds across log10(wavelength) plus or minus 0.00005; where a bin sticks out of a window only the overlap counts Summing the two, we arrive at 18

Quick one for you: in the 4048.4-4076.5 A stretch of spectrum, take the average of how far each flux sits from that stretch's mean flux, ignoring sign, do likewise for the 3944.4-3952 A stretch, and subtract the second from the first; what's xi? -0.5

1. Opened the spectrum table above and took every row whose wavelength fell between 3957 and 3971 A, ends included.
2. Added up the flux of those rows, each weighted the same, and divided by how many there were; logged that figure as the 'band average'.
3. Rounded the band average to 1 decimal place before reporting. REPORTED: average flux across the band 7.0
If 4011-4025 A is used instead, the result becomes 15.9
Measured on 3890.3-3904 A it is 11.1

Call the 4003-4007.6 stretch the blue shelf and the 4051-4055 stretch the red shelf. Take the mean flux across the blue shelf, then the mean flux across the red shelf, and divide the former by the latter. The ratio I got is 0.95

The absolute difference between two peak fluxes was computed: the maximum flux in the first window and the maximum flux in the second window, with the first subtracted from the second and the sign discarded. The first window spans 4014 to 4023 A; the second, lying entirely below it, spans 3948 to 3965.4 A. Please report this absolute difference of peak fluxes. 3.6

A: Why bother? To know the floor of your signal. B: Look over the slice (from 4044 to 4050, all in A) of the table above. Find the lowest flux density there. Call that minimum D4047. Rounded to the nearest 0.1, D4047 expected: 13.5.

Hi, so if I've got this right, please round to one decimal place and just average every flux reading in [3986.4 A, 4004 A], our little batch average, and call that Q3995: 15.2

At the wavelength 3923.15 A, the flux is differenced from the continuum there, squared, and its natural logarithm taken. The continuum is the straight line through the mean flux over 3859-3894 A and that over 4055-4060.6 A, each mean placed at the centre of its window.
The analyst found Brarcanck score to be 1.7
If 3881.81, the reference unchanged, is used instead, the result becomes -2.9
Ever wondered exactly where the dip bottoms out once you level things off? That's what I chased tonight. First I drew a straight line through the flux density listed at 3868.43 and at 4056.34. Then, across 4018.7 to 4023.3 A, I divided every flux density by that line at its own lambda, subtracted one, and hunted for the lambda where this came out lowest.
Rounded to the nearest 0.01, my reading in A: 4022.86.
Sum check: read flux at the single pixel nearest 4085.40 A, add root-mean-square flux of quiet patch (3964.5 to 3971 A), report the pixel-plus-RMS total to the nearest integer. 21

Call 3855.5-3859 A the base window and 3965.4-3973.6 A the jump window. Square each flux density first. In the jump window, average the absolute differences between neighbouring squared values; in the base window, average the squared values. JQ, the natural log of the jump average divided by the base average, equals -2.6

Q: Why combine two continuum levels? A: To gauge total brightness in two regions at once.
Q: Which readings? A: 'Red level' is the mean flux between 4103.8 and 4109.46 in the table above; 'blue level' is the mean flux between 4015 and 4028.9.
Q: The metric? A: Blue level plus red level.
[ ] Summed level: 31.5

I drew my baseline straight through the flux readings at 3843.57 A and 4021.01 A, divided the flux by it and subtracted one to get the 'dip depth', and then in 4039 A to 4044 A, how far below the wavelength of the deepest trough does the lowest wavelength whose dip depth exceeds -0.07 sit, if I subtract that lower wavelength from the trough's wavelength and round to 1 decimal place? 3.7 A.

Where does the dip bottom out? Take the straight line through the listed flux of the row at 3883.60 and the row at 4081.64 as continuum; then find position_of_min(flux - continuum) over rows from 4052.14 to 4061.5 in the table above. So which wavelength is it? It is 4061.02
